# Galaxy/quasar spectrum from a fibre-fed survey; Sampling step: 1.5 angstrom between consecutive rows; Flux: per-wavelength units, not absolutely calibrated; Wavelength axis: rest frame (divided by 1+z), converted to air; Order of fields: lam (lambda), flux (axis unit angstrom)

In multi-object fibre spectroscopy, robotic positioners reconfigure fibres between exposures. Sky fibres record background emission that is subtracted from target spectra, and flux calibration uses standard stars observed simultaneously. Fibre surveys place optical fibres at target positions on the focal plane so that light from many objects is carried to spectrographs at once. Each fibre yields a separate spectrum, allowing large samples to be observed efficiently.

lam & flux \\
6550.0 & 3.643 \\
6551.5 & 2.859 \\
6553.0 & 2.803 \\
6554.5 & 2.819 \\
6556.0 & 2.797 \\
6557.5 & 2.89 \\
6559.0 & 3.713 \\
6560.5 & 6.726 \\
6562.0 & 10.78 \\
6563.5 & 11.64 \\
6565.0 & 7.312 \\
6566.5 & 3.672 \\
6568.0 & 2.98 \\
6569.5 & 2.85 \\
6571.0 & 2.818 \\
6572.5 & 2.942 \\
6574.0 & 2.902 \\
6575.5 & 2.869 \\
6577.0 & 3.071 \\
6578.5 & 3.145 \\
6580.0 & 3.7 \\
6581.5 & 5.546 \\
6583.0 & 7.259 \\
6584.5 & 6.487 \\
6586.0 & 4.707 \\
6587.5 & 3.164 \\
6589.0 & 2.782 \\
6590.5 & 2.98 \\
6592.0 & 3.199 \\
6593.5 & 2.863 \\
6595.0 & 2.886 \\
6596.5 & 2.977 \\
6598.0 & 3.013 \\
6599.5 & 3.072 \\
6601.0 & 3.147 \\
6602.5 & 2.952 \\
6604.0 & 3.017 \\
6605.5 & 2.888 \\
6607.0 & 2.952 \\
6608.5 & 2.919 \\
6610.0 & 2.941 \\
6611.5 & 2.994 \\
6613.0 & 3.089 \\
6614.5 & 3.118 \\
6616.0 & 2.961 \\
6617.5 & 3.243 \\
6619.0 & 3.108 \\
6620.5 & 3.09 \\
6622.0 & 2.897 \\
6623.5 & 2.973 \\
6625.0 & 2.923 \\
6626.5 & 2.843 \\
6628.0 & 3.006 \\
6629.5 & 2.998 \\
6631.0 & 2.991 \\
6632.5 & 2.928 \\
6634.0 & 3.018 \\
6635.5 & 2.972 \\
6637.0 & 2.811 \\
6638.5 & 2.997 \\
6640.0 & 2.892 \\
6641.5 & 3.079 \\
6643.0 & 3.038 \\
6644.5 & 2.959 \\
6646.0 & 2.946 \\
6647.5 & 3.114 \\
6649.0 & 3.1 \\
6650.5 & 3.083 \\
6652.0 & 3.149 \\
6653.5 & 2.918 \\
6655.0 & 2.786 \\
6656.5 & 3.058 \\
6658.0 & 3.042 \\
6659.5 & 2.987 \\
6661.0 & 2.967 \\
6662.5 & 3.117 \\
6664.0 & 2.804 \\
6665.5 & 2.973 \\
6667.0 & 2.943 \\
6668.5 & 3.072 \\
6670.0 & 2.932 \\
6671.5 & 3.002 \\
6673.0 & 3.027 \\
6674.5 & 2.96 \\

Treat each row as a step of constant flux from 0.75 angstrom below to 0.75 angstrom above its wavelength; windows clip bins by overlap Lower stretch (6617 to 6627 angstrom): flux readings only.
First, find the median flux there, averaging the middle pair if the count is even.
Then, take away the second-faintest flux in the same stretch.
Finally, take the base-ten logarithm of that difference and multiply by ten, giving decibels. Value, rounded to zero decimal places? -11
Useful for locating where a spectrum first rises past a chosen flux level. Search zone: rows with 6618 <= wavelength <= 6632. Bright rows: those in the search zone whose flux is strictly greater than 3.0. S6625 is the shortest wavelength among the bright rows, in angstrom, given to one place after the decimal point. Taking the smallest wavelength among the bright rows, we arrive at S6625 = 6619.0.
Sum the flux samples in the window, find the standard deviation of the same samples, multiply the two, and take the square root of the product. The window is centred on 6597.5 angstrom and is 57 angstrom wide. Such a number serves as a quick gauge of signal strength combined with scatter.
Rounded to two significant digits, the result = 11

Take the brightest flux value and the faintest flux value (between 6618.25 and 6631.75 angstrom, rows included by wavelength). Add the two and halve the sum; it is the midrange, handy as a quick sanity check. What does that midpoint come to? 3.0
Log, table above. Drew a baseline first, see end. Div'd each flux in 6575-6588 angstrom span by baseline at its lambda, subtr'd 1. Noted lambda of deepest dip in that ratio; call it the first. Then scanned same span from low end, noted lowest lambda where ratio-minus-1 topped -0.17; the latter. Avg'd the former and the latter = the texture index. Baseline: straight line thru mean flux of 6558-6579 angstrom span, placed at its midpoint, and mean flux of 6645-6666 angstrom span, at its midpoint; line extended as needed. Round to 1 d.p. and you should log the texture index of 6578.5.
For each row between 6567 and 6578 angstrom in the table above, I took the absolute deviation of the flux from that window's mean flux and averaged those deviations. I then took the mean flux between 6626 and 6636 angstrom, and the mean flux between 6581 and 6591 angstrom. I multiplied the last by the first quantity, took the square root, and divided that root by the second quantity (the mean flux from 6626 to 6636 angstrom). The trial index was 0.19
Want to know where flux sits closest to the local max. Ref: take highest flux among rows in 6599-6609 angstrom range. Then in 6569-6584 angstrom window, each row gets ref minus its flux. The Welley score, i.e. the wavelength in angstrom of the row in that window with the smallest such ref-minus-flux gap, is 6583.0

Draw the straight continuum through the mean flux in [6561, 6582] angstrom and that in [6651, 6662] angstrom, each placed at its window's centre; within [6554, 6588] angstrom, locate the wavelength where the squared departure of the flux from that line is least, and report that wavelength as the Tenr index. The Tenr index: 6586.0 angstrom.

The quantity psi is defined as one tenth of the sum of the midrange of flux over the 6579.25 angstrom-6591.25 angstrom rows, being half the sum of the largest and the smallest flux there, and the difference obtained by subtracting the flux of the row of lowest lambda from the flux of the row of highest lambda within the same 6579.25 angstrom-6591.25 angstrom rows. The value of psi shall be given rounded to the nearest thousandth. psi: 0.430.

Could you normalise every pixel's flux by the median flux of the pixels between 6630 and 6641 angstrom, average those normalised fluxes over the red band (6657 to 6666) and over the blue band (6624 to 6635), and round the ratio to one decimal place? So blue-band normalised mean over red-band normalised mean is 1.0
